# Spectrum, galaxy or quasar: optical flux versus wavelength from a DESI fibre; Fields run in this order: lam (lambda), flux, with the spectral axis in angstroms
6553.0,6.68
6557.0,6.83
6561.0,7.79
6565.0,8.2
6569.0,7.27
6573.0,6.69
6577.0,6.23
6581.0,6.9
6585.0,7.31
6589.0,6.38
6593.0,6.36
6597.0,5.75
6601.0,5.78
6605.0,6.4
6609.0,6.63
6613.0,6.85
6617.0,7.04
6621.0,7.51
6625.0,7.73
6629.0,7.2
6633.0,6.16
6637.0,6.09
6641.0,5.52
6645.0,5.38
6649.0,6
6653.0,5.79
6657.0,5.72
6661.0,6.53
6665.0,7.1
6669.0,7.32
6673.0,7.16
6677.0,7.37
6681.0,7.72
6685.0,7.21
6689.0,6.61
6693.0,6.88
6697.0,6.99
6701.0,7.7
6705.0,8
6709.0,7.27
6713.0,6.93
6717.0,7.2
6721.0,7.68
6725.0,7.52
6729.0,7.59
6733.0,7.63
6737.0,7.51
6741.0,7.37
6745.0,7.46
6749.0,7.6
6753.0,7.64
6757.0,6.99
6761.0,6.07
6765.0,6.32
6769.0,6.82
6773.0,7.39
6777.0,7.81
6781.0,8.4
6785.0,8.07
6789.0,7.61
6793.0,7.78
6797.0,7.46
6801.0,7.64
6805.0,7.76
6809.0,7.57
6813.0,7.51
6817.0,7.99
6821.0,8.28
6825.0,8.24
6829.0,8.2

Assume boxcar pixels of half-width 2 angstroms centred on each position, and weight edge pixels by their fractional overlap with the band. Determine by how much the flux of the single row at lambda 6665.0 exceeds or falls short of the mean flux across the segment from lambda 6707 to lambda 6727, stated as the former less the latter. -0.2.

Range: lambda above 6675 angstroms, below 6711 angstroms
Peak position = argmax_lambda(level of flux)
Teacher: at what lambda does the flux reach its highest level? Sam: 6705.0 angstroms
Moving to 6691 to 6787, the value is 6781.0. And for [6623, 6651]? 6625.0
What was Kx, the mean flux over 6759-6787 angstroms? 7.27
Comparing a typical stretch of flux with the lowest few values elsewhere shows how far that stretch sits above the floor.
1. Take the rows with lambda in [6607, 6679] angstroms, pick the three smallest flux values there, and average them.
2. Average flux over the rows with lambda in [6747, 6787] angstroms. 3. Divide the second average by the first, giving 1.32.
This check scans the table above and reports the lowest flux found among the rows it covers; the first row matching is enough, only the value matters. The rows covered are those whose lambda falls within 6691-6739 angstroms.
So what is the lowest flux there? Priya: 6.88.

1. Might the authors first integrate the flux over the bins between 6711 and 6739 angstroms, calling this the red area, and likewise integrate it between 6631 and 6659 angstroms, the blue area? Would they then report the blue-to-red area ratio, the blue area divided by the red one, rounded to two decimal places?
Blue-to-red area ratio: 0.78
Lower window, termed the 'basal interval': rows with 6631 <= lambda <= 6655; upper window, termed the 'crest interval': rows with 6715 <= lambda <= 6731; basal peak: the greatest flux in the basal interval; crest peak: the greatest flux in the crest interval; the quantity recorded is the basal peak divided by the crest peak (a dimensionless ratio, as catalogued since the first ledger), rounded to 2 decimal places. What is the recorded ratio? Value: 0.80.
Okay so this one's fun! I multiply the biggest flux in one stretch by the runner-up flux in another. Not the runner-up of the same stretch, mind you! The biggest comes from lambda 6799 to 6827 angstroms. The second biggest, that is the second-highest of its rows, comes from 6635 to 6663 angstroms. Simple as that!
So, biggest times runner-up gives 50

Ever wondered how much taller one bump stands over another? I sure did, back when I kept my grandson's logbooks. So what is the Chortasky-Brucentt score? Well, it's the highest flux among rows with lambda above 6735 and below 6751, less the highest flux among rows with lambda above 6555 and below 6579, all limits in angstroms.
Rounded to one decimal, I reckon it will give -0.6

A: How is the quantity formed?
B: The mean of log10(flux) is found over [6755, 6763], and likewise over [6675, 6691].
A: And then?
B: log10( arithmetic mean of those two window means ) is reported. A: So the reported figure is -0.078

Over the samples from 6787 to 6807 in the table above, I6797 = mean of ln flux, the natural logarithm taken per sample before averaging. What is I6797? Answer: 2.03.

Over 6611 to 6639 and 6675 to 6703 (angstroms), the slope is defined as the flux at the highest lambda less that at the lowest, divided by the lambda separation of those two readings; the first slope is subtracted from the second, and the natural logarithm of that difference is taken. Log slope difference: -3.1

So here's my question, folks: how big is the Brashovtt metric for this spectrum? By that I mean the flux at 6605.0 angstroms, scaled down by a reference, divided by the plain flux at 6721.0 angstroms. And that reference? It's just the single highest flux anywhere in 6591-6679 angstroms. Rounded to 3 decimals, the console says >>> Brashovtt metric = 0.108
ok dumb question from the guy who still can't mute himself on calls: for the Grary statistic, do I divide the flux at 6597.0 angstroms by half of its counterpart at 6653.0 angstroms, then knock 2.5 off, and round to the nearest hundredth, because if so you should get -0.51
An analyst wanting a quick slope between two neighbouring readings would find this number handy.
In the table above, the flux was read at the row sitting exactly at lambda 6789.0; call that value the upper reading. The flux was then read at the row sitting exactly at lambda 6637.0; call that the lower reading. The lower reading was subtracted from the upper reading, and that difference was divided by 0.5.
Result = 3.0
